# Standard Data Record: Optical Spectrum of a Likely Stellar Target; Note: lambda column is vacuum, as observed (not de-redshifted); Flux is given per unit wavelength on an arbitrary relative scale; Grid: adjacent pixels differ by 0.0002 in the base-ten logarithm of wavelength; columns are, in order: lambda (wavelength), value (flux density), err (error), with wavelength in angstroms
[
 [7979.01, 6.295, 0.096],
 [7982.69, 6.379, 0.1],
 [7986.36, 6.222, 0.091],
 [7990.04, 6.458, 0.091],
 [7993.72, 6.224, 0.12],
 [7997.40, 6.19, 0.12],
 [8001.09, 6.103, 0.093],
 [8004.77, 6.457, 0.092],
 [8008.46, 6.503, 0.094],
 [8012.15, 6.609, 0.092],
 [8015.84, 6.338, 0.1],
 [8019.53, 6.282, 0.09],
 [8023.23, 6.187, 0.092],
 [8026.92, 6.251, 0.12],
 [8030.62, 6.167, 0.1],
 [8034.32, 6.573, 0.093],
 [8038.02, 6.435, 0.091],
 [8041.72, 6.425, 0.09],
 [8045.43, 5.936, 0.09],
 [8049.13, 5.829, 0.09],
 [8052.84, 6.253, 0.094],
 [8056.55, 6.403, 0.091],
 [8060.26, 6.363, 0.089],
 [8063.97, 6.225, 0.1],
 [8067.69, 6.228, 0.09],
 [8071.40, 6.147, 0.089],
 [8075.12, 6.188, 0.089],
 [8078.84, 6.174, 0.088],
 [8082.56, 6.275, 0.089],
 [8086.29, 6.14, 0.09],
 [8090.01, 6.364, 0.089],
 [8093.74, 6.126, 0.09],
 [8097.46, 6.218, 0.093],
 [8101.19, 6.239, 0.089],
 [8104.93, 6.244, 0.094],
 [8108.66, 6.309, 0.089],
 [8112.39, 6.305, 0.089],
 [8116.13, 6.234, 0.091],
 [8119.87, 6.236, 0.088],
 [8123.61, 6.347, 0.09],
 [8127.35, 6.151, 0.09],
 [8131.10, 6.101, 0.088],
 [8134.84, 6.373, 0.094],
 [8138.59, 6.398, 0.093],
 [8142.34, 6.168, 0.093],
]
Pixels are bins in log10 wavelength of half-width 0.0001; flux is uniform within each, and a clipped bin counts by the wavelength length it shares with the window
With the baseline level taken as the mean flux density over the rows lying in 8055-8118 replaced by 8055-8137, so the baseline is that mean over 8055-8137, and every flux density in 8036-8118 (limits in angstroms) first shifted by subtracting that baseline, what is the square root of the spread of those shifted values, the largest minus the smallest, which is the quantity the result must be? 0.78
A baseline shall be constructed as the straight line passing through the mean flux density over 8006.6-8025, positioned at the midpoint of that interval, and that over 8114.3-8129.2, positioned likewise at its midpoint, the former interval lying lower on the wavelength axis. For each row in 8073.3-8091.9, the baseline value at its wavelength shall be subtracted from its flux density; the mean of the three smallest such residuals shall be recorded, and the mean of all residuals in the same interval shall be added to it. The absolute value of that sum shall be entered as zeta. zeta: 0.20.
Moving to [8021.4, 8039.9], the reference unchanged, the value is 0.21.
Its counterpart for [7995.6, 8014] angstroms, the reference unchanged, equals 0.18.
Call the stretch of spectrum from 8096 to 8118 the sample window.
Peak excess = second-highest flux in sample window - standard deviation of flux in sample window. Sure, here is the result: 6.27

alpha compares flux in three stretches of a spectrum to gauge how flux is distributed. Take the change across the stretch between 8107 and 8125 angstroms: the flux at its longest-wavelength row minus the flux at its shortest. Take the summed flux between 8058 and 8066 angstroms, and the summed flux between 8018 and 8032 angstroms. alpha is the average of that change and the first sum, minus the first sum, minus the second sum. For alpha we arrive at -31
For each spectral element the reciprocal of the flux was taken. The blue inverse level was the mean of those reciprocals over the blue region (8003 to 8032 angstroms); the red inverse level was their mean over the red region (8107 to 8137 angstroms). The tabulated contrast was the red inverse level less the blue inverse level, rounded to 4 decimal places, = 0.0023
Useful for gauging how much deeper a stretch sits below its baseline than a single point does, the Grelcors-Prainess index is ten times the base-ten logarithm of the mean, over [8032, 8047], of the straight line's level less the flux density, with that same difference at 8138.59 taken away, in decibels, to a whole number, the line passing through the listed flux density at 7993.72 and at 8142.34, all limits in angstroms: -10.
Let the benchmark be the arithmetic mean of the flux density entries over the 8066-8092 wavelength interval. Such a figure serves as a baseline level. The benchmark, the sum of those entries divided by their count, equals 6.22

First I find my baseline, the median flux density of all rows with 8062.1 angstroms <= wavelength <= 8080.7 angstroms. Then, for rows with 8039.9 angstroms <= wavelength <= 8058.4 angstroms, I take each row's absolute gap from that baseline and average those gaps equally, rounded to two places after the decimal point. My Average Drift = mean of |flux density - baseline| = 0.23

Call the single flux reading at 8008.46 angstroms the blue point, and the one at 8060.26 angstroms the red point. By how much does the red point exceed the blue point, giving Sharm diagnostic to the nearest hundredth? -0.14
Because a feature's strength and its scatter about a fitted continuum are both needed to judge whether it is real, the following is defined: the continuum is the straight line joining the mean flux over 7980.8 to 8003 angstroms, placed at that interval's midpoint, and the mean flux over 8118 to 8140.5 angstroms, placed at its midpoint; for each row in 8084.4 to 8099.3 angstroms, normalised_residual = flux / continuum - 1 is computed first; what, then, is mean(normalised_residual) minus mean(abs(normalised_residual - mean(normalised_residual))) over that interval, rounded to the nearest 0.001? -0.021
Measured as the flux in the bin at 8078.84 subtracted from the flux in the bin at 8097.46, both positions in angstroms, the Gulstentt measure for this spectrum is 0.044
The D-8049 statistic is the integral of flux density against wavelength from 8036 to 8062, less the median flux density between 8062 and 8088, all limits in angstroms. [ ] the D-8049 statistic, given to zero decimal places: 156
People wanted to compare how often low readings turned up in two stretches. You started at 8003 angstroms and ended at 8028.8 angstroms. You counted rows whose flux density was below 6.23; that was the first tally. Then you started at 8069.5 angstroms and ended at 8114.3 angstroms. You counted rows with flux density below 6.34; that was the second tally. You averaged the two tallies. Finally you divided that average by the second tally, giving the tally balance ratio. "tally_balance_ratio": 0.5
